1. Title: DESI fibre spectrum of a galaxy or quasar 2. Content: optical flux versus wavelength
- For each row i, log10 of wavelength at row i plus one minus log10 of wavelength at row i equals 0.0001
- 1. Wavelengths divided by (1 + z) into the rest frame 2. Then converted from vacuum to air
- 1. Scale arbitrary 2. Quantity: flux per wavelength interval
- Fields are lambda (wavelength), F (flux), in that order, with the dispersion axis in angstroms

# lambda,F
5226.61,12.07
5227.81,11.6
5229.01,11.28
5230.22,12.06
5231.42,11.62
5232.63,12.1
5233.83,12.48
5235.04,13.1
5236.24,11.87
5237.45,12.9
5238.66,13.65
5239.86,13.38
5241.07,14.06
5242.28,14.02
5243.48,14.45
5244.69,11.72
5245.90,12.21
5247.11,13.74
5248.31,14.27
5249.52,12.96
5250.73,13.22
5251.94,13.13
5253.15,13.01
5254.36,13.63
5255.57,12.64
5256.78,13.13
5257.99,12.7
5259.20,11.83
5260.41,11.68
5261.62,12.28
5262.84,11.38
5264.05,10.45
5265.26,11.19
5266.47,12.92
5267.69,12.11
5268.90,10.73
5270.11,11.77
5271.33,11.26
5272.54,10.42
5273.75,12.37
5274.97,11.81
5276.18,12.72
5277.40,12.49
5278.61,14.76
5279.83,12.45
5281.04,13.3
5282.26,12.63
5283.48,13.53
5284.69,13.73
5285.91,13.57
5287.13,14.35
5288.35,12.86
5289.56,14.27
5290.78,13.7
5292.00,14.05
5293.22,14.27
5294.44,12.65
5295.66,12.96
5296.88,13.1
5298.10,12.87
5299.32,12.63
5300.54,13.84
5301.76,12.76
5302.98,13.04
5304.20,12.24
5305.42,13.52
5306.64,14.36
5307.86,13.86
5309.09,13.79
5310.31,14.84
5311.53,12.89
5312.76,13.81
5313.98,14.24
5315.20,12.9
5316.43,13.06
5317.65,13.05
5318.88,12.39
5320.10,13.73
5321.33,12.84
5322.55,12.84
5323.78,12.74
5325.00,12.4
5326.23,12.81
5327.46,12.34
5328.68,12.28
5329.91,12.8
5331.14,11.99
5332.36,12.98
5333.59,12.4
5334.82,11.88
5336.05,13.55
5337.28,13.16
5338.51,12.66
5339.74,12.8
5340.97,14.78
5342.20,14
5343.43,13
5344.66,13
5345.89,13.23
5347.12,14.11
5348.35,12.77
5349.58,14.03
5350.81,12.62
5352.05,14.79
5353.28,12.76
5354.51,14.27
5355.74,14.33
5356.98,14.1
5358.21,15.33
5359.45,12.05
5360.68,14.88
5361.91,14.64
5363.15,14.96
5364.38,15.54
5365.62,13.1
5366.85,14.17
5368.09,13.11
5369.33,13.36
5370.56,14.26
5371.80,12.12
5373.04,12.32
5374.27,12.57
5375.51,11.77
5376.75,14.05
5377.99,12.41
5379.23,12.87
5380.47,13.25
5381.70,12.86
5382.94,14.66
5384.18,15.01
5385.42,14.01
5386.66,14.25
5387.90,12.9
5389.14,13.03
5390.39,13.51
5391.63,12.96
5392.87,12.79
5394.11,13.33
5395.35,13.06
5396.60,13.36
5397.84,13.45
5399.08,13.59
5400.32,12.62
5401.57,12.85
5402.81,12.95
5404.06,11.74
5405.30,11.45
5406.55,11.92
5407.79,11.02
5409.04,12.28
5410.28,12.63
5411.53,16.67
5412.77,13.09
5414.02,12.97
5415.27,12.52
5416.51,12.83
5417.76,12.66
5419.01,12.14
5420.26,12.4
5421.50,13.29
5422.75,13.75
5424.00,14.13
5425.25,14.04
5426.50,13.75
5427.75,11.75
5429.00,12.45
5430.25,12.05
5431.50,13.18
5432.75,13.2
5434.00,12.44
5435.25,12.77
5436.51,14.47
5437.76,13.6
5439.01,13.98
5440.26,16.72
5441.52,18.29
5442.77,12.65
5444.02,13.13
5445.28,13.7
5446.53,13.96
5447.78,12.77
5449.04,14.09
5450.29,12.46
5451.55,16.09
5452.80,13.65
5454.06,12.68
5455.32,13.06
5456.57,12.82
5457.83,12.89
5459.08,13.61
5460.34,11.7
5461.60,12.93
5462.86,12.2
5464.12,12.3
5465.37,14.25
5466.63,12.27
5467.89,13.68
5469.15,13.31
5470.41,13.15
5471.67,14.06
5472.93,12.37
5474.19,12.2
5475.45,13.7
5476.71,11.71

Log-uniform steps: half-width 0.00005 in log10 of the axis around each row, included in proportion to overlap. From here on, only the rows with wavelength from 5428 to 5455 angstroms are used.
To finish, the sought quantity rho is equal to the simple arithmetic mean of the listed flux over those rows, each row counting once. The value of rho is 13.7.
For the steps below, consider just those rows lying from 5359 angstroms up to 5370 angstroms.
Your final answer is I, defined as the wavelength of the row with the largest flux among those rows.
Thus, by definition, 5364.38 angstroms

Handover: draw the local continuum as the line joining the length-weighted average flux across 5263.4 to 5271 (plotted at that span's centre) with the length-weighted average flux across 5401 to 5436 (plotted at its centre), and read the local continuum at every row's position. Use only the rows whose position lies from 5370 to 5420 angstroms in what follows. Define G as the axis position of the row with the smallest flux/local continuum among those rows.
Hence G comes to 5407.79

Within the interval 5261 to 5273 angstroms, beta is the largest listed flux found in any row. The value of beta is 12.92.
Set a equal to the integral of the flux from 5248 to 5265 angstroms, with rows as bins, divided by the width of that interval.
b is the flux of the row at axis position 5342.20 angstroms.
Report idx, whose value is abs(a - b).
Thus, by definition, 1.5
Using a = 12.5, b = 14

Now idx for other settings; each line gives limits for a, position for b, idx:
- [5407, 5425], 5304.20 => 0.8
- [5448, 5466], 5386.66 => 1.1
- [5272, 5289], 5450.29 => 0.5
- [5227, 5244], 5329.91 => 0.1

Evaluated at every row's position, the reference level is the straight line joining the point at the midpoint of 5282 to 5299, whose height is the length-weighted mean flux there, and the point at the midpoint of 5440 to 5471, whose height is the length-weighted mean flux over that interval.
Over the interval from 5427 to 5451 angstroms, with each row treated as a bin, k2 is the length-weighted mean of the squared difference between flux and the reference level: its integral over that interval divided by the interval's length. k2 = 2.41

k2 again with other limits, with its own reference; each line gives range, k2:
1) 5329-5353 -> 0.74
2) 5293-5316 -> 0.49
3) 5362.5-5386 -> 1.11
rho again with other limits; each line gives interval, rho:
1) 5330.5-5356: 13.3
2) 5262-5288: 12.4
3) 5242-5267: 12.7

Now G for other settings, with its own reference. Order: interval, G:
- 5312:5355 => 5334.82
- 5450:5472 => 5460.34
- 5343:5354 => 5350.81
